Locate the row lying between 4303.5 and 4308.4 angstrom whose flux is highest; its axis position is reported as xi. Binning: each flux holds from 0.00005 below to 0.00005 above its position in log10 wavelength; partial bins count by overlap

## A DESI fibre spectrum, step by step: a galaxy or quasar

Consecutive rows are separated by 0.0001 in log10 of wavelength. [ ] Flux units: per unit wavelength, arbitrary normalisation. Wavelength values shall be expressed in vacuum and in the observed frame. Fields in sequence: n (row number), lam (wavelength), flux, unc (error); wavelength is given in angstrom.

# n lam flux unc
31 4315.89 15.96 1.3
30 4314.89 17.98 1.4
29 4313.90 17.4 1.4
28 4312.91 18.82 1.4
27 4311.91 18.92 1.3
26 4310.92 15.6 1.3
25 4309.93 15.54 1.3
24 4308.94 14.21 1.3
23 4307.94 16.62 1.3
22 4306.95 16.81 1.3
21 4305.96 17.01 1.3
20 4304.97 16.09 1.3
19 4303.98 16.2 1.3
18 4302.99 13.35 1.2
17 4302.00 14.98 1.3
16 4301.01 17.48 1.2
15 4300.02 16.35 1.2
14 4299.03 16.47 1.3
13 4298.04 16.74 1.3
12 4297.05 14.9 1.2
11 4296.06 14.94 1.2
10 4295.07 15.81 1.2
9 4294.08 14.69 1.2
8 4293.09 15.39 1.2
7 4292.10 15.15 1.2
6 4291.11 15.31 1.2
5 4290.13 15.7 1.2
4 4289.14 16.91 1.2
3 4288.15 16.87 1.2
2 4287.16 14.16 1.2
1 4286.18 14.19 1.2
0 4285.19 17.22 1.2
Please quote 4305.96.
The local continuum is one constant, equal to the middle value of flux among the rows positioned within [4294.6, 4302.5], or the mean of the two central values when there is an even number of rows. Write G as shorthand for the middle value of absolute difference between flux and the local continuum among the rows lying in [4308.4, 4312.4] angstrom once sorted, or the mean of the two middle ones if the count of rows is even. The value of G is 1.2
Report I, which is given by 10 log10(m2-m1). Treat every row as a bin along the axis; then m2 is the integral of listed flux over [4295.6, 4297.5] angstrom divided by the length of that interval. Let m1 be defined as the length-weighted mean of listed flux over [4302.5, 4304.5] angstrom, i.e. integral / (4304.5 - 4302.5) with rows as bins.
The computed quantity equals -10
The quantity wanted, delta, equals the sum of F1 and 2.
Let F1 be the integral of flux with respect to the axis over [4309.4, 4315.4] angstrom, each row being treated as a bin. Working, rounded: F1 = 104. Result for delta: 106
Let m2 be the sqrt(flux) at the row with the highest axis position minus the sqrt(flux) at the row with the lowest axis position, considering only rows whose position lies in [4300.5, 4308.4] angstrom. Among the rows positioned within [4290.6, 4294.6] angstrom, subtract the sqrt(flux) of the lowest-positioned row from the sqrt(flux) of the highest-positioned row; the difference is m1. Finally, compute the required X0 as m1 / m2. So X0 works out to 0.8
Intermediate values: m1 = -0.08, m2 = -0.10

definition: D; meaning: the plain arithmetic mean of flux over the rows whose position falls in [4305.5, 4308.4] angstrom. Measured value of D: 16.8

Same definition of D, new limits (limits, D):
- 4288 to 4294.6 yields 15.7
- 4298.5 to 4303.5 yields 15.7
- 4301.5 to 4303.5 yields 14.2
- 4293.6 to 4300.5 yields 15.7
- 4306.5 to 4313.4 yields 16.6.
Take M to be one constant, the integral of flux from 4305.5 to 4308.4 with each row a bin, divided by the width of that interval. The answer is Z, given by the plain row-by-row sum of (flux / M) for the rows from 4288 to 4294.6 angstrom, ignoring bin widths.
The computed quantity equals 6.5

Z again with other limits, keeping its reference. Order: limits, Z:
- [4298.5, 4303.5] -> 4.7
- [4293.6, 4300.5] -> 6.5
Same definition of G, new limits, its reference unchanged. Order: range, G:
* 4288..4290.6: 0.8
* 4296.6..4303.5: 1.1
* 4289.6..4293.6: 0.7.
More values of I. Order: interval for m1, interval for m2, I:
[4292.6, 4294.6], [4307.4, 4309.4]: -4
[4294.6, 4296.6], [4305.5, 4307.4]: 2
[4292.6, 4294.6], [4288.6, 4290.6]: 1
